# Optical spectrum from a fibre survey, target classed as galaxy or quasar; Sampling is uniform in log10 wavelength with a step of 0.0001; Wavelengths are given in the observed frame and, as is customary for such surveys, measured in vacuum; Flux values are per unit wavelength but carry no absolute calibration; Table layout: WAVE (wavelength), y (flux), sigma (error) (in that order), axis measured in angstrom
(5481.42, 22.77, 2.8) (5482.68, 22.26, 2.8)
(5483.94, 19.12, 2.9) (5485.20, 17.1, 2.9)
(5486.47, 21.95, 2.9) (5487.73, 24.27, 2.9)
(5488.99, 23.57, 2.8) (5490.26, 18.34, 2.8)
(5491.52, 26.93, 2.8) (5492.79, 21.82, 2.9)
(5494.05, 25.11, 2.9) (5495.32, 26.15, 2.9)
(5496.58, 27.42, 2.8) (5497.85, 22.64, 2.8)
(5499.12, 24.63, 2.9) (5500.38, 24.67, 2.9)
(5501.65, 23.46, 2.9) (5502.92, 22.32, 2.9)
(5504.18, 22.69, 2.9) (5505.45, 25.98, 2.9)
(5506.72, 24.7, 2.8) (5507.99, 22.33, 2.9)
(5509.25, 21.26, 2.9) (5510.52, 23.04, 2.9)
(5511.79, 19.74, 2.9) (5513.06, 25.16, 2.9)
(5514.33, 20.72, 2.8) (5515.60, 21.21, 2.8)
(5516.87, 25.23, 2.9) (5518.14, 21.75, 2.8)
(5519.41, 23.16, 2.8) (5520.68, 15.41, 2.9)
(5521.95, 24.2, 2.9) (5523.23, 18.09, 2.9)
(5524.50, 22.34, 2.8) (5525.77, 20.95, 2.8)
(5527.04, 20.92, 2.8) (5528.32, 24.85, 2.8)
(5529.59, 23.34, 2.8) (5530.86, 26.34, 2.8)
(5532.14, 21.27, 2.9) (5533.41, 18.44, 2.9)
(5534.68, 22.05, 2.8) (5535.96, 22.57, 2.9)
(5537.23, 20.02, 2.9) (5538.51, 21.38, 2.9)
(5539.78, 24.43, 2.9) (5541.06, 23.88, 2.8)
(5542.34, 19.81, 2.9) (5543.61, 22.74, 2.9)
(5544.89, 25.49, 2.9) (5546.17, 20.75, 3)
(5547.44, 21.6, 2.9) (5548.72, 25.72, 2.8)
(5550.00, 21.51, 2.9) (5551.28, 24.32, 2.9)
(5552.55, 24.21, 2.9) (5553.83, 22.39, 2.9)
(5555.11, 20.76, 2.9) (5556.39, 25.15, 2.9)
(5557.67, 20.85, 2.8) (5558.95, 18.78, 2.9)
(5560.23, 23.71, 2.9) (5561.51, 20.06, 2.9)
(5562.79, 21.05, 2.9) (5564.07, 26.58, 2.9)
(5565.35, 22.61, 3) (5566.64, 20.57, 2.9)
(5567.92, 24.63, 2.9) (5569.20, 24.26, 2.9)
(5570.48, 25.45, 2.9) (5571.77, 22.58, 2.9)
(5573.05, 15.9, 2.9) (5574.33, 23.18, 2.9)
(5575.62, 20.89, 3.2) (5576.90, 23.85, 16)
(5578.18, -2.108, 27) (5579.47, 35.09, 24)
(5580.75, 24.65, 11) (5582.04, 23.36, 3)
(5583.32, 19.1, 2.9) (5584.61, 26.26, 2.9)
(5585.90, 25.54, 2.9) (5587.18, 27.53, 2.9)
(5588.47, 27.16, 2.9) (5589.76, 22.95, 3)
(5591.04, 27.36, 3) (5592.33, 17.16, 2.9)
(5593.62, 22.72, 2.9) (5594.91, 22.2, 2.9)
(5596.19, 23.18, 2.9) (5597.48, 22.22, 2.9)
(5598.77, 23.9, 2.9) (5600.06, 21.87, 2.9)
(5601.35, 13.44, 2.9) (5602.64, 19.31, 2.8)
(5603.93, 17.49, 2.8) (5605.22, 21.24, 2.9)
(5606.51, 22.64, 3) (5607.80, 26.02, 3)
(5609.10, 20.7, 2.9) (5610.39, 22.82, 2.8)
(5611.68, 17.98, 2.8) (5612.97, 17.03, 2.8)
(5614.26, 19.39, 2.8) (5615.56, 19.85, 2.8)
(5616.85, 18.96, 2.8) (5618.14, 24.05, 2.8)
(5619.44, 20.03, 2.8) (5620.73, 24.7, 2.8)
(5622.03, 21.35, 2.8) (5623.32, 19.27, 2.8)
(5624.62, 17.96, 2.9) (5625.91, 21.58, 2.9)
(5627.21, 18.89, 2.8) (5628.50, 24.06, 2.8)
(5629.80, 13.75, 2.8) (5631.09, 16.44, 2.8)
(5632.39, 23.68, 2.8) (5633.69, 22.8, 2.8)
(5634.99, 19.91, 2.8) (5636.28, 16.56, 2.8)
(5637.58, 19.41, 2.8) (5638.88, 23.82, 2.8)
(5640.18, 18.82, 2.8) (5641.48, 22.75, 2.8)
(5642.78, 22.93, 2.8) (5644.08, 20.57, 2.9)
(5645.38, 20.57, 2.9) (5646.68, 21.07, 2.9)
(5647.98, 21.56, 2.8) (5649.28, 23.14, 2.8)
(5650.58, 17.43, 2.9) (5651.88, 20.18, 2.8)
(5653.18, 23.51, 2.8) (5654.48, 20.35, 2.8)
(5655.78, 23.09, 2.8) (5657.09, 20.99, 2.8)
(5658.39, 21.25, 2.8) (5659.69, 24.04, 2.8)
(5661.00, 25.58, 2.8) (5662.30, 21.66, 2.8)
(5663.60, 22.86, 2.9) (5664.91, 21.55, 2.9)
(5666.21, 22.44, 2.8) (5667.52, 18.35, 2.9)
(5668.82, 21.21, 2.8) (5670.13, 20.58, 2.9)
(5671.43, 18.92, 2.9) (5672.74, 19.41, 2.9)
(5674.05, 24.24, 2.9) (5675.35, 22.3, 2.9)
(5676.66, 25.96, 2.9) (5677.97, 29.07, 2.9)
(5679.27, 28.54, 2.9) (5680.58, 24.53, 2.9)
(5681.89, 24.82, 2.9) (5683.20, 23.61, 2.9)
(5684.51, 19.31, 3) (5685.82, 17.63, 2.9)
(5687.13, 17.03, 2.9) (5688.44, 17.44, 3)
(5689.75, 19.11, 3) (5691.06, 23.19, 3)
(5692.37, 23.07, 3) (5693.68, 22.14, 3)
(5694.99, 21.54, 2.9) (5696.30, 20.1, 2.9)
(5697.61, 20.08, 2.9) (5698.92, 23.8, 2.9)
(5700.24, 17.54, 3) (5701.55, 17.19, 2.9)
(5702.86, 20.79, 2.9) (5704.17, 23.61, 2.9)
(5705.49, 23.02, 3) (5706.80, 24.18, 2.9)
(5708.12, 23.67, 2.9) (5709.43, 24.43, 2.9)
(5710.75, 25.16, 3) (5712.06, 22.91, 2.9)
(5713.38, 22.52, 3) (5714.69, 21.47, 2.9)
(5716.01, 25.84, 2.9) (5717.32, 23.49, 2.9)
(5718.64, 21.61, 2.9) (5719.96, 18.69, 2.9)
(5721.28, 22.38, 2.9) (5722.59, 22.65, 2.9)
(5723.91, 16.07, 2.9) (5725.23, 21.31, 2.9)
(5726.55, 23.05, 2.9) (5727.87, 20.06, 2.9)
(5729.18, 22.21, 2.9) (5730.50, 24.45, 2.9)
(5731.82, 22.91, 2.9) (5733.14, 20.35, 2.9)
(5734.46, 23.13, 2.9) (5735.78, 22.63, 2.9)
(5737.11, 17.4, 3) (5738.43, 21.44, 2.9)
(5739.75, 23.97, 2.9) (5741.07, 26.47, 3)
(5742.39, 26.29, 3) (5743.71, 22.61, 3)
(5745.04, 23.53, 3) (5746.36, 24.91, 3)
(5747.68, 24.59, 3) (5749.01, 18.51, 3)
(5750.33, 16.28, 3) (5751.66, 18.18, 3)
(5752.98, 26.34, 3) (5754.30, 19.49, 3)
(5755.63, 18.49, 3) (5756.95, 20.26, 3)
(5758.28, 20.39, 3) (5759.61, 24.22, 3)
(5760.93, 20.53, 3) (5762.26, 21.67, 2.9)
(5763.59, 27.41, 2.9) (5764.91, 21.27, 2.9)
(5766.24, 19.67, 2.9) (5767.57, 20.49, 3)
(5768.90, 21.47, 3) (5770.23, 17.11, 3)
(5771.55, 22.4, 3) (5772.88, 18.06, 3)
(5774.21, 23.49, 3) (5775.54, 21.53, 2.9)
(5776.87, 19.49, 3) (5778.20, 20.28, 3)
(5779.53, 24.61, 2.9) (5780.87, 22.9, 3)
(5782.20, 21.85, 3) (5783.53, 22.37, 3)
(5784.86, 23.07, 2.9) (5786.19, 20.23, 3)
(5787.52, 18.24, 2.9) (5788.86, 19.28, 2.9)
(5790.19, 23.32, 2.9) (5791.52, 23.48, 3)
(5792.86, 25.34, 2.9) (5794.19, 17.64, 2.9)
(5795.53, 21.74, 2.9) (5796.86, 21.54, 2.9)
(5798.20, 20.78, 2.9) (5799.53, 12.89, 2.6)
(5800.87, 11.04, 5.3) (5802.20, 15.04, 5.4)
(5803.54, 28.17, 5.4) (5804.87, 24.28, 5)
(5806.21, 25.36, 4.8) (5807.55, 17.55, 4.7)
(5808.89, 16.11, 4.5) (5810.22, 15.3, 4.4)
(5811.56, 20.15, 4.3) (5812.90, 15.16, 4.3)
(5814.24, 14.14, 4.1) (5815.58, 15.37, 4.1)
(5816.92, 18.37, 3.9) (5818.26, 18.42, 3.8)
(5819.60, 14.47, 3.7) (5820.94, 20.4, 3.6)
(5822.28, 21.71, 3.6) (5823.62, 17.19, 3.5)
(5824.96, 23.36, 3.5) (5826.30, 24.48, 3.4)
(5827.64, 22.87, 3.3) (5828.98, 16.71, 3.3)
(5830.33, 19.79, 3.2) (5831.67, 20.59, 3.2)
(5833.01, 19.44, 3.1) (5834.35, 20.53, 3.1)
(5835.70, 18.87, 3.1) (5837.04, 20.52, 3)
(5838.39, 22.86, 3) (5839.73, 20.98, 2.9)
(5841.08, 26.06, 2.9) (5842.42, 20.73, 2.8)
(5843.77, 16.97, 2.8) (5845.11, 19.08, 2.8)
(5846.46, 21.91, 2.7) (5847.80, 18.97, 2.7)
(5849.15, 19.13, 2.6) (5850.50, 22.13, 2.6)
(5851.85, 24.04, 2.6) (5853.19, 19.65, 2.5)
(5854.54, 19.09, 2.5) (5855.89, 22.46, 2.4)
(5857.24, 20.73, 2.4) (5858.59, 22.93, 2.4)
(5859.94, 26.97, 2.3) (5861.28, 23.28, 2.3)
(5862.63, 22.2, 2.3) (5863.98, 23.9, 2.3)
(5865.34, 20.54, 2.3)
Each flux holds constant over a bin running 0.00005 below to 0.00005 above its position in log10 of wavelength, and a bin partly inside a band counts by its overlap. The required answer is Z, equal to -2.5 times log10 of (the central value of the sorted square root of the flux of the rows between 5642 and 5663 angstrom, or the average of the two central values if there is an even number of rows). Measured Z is -1.66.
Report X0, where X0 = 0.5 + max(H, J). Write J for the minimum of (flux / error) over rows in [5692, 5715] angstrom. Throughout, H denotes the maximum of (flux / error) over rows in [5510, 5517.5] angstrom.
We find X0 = 9.2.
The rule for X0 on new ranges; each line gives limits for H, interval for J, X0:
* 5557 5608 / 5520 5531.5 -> 10.0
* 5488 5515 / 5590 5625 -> 10.3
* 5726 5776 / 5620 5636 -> 10.0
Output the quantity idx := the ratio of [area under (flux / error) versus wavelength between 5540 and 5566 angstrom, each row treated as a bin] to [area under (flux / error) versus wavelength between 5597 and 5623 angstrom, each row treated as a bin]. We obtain 1.08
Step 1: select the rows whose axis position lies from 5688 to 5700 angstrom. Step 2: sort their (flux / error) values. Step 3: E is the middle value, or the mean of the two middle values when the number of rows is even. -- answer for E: 7.4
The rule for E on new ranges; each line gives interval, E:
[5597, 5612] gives 7.4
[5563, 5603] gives 7.7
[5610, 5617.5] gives 6.8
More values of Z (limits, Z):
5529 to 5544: -1.69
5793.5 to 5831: -1.58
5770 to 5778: -1.64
